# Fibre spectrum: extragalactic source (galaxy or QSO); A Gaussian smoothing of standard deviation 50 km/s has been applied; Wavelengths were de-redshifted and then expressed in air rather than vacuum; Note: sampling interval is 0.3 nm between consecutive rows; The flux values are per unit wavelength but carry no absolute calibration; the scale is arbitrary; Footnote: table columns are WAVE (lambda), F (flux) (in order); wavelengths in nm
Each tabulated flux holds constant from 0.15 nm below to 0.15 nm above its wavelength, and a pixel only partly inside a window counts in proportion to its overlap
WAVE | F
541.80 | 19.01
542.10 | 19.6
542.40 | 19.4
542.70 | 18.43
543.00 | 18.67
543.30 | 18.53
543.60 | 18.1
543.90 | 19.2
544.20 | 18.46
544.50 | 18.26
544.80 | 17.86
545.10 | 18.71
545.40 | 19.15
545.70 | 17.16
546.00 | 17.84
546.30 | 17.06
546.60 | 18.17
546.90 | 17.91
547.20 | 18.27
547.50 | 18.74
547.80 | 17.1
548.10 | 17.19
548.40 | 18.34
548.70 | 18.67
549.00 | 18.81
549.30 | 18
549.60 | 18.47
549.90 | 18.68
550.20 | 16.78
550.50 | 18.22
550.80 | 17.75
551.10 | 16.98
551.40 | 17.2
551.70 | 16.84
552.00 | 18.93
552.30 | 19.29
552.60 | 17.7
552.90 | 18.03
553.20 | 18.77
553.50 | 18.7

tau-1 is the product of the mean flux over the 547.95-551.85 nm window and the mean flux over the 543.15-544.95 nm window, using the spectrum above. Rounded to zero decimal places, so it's 328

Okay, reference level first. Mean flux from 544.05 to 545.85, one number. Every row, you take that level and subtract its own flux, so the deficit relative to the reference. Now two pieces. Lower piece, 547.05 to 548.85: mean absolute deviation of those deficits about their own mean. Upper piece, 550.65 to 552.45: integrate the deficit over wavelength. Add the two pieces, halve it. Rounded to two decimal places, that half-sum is 0.69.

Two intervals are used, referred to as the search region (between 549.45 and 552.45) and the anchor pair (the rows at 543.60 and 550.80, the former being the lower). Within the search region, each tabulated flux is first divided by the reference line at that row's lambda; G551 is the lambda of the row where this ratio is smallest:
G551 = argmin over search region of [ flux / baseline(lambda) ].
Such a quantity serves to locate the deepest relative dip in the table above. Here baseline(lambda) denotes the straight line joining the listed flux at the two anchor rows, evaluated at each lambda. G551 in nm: 550.20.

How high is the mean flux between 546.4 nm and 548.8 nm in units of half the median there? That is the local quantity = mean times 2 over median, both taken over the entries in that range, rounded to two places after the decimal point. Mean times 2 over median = 1.98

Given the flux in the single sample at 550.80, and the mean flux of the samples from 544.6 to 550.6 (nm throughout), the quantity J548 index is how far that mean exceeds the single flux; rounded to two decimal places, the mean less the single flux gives 0.31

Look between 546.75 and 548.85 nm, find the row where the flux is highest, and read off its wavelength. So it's 547.50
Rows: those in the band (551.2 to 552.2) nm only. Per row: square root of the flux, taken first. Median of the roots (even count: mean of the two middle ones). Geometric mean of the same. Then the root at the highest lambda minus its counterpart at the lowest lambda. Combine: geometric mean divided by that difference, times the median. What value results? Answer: 86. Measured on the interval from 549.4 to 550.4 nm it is -90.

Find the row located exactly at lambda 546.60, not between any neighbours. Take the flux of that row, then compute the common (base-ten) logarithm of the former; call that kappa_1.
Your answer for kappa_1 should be 1.26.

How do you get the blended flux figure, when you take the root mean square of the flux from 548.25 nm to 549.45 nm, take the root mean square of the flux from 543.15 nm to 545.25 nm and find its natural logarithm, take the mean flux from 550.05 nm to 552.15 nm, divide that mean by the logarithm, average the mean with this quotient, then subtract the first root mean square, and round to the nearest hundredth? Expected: -6.69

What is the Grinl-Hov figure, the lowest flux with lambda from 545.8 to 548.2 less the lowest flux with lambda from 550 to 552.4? 0.28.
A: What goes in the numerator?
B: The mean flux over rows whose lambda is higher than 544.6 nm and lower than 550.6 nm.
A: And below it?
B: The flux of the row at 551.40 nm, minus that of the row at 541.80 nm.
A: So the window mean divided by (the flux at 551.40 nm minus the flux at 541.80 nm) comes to -10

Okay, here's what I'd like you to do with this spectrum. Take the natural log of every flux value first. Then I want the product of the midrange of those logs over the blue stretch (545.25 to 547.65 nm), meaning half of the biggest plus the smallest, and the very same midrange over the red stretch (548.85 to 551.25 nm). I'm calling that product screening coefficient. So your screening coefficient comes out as 8.33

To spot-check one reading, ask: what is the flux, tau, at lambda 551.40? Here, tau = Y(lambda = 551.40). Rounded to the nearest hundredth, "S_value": 17.20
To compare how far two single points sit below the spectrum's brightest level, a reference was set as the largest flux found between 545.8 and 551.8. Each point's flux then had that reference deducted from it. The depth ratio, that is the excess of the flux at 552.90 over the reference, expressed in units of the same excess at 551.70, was 0.40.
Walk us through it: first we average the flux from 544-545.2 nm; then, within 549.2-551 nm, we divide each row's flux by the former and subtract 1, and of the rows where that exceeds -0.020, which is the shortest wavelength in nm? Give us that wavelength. 549.30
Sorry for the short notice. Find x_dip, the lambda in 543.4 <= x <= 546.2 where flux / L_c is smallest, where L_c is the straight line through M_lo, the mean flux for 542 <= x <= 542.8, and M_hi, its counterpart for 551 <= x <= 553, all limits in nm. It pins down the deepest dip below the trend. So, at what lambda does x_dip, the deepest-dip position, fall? 545.70 nm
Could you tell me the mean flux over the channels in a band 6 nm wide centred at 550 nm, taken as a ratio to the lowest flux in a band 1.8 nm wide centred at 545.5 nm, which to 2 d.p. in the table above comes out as 1.06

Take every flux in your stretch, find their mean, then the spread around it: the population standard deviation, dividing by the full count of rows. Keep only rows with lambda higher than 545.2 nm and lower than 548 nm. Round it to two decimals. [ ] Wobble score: 0.70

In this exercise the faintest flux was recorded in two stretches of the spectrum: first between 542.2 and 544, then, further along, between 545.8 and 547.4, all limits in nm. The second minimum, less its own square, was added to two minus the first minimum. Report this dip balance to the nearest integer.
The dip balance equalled -290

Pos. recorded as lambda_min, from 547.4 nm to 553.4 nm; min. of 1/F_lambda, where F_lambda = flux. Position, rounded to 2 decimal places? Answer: 552.30 nm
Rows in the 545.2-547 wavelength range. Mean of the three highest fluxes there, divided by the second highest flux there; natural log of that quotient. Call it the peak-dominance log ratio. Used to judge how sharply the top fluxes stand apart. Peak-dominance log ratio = 0.013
